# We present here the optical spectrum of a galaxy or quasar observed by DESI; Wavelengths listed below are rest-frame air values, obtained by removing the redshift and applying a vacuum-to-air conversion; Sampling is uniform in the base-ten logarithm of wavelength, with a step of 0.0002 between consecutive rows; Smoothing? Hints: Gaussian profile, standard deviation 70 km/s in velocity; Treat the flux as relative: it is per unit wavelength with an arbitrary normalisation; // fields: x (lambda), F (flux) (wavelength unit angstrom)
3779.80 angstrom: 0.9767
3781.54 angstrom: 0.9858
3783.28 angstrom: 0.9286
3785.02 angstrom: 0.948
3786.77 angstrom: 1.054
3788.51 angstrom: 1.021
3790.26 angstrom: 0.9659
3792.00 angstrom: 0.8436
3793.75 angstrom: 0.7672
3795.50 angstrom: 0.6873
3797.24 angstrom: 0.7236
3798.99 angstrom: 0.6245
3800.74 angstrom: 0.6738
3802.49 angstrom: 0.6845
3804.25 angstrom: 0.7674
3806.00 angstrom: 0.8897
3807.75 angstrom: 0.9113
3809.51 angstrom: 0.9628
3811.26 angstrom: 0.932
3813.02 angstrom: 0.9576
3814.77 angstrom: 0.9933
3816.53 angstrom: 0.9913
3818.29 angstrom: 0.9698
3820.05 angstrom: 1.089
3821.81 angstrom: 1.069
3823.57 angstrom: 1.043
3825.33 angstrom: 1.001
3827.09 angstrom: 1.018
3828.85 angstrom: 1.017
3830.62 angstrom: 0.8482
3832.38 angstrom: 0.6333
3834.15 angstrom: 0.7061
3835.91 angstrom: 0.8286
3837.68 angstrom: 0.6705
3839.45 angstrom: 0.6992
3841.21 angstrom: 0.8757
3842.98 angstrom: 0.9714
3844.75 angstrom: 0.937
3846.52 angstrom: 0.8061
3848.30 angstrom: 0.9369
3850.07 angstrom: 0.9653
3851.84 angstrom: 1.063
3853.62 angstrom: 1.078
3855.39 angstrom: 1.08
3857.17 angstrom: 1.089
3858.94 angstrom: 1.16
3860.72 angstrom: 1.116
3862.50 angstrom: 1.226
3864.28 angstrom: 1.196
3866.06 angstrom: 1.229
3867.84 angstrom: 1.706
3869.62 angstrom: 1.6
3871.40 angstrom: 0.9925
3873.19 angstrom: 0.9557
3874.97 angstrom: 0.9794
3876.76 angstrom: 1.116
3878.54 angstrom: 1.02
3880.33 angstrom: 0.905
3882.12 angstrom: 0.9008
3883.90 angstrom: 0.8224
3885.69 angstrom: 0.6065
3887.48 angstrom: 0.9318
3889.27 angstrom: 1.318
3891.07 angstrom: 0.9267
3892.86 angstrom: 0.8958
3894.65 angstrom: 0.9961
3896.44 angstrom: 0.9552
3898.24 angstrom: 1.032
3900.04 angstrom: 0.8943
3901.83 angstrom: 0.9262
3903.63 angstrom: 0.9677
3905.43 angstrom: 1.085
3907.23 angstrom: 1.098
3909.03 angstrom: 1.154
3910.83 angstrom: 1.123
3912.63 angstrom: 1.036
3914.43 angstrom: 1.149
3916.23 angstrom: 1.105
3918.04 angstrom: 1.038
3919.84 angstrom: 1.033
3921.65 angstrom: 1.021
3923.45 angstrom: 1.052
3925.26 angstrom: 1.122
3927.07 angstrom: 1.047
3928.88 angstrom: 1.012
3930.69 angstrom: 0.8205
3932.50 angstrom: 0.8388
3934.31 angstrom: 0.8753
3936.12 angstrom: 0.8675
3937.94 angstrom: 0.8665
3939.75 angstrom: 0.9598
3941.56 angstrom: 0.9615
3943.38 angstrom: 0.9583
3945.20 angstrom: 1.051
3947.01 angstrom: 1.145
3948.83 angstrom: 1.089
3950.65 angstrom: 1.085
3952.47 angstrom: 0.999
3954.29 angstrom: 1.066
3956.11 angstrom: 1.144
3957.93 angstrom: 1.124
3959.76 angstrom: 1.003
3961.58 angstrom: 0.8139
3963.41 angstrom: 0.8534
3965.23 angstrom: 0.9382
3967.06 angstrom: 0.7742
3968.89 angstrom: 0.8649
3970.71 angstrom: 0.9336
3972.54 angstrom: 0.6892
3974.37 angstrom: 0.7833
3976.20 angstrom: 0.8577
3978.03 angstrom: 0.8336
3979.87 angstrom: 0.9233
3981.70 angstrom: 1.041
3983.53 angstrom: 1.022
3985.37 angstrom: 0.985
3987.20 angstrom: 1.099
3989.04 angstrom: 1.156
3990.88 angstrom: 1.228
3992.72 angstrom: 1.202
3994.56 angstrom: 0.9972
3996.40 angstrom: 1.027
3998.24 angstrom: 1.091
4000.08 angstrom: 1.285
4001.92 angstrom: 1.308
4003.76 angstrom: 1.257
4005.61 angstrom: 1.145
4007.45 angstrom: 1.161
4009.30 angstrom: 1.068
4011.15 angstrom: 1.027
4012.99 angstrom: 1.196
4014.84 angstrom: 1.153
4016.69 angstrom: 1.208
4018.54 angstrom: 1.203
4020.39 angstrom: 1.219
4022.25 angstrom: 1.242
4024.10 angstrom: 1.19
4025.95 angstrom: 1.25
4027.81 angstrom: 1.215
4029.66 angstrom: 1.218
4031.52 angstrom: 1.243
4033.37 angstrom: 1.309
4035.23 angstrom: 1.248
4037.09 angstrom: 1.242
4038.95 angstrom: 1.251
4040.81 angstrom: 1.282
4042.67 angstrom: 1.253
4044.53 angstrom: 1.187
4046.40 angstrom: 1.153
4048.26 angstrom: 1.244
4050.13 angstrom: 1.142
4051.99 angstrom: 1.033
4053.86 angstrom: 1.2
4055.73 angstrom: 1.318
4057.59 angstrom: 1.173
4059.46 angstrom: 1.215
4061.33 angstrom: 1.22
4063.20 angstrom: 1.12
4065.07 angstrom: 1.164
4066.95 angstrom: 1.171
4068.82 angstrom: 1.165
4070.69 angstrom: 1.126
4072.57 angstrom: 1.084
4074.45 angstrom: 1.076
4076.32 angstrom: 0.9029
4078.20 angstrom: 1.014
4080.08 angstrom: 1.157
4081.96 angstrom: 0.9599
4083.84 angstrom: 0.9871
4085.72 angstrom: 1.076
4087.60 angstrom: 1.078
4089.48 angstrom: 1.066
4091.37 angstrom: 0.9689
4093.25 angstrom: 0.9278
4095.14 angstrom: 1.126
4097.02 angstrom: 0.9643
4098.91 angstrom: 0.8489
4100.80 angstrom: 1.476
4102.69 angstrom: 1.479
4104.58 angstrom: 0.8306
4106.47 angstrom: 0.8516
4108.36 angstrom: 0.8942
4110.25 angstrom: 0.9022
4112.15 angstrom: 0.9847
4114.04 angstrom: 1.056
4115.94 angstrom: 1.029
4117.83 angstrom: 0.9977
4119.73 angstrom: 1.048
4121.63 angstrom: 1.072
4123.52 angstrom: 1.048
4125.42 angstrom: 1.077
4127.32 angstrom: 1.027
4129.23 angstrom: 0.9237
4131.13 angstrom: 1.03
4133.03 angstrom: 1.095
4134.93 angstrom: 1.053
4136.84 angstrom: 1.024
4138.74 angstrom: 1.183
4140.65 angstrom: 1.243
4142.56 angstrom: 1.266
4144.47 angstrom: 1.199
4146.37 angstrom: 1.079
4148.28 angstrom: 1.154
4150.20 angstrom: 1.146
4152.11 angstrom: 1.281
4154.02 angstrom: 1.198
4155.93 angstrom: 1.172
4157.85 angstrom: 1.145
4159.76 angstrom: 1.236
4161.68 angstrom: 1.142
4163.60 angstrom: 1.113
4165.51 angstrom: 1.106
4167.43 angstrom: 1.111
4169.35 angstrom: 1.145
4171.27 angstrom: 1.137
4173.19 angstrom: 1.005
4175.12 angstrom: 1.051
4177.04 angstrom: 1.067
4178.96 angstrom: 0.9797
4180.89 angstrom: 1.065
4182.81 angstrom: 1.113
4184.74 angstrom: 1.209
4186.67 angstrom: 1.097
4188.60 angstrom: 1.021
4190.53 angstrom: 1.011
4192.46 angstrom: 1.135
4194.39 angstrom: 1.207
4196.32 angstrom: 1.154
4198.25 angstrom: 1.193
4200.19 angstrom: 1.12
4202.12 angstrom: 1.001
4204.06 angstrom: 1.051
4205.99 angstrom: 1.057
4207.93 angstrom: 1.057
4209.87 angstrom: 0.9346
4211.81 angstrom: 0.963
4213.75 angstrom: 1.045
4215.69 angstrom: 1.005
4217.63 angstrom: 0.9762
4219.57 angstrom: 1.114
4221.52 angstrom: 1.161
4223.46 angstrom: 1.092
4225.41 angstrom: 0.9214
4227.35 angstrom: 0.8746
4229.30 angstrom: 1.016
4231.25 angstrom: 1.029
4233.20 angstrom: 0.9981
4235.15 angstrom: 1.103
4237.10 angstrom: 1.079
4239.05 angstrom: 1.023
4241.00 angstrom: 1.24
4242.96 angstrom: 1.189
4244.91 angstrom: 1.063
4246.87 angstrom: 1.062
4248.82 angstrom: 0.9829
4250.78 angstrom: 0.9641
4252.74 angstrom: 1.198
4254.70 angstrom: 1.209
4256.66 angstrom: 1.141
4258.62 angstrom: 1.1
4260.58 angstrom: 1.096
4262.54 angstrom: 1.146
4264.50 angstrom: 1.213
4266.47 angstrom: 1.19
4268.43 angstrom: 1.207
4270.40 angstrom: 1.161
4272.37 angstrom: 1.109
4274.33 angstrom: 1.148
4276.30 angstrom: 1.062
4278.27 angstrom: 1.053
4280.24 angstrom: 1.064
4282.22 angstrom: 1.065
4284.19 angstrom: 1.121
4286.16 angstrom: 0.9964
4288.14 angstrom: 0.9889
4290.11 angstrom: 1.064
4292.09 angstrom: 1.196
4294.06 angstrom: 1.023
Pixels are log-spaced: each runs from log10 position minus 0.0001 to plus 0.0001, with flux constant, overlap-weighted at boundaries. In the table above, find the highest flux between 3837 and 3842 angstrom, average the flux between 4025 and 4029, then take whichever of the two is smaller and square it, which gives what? 0.77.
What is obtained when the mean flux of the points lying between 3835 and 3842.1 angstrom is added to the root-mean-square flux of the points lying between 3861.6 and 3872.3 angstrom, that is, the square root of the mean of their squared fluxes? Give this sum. 2.1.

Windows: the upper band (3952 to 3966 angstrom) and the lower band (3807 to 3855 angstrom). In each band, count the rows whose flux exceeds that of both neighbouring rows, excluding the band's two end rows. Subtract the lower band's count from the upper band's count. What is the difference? -5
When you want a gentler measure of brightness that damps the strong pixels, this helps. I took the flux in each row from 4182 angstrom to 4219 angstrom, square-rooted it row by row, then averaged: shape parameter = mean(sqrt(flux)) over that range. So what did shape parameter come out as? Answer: 1.03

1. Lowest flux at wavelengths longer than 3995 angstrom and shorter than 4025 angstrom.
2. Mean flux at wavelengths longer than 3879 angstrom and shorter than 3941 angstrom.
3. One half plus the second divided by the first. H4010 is 1.46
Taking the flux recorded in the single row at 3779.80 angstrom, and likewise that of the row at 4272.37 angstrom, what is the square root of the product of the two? 1.04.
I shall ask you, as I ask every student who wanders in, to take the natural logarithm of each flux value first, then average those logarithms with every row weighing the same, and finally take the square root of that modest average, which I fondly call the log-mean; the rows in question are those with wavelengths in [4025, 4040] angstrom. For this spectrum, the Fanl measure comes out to 0.47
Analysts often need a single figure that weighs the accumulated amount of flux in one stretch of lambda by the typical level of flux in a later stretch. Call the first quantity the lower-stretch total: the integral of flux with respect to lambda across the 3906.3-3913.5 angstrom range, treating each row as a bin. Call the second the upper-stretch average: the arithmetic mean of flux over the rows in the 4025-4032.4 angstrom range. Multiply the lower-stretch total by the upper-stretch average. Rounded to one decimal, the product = 9.8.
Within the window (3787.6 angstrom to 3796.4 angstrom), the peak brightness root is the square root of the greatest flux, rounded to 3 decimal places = 1.010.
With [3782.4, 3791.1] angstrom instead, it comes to 1.027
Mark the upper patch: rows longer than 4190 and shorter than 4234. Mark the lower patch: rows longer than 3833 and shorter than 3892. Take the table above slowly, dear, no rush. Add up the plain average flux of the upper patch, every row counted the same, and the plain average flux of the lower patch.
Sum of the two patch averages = 2.06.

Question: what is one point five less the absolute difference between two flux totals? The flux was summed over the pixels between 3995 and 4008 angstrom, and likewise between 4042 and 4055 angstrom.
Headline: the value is 1.4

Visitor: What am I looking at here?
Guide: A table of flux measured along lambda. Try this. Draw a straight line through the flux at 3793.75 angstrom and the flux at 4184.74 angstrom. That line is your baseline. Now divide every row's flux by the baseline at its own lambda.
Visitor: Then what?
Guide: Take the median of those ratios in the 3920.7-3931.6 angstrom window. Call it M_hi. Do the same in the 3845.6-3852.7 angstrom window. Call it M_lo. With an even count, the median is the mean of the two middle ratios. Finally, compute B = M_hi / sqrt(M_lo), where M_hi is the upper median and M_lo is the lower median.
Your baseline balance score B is 1.06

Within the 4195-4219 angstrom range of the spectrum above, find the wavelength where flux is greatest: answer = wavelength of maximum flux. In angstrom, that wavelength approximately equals 4198.25 angstrom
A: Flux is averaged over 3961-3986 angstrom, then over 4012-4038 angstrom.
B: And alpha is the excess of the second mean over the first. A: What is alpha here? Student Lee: 0.34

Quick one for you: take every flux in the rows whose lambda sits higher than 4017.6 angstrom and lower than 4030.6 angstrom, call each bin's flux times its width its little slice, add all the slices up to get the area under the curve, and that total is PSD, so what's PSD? 15.8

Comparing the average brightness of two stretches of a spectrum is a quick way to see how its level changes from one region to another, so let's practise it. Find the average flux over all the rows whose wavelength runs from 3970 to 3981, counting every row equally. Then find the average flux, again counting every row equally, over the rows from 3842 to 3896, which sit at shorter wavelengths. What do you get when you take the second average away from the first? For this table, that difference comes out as -0.21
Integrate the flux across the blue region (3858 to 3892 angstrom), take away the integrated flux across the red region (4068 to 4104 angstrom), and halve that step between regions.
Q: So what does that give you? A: -0.8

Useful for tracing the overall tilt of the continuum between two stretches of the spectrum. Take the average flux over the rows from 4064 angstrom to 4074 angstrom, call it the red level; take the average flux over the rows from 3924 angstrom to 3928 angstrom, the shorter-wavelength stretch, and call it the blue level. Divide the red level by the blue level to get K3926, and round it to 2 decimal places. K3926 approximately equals 1.05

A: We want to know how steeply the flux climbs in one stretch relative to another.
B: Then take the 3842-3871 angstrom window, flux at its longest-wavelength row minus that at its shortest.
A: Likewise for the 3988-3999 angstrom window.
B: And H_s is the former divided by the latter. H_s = -10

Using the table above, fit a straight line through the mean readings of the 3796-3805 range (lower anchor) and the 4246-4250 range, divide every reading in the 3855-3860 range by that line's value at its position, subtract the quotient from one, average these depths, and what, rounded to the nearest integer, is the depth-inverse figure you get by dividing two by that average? -4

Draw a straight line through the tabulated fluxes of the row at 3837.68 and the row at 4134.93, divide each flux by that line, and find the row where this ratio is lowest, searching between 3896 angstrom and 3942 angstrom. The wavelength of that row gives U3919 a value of 3930.69 angstrom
